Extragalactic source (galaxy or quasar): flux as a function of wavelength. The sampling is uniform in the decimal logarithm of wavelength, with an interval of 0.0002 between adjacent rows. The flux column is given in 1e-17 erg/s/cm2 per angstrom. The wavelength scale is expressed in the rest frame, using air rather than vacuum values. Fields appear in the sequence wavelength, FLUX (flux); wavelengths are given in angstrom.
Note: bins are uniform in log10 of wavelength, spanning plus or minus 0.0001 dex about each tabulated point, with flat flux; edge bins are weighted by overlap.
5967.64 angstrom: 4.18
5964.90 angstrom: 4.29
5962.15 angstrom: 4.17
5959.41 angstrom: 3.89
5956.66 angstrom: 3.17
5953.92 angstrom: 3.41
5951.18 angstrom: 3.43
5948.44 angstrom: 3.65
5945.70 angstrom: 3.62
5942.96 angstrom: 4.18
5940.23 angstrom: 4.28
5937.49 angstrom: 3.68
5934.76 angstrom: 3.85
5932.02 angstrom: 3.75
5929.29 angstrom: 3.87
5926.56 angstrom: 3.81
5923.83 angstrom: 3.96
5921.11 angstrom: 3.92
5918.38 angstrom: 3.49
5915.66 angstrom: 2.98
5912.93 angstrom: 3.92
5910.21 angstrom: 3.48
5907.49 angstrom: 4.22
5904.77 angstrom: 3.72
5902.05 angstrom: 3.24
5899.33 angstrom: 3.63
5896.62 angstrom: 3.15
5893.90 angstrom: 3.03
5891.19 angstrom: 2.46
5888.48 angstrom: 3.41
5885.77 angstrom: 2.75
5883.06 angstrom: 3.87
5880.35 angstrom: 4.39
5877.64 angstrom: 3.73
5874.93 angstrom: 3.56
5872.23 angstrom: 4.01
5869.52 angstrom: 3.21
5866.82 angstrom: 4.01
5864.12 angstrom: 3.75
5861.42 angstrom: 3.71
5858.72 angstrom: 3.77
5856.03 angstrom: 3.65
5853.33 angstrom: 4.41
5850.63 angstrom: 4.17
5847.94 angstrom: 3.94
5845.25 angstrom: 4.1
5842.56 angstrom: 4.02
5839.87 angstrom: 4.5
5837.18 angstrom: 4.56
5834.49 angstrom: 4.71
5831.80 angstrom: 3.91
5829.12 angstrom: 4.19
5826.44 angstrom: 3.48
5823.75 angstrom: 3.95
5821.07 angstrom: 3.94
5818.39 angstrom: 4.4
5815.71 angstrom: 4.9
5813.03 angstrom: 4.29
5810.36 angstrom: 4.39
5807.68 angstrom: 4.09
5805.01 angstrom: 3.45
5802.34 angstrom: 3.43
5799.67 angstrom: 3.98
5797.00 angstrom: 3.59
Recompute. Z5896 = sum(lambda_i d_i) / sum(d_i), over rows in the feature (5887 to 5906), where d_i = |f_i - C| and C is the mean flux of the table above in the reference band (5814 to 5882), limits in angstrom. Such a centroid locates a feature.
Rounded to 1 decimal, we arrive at 5895.1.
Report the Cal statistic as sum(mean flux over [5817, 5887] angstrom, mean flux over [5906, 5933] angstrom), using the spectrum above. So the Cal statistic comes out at 7.69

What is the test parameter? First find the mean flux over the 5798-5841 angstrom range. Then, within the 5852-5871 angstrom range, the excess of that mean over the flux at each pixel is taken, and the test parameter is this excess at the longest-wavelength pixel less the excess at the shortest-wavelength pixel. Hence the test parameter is 1.2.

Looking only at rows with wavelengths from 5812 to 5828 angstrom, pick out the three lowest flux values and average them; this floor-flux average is 3.79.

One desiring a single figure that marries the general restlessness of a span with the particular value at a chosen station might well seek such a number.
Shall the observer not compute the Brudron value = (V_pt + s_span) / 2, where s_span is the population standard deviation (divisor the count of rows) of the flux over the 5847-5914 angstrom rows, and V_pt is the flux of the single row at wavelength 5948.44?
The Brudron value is 2.06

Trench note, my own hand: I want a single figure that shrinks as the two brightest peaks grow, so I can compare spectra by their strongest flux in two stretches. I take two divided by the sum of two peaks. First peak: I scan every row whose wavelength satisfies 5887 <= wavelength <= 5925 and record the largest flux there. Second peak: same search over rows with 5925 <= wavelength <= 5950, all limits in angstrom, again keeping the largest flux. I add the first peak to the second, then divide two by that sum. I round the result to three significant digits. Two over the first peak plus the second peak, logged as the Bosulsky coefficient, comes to 0.235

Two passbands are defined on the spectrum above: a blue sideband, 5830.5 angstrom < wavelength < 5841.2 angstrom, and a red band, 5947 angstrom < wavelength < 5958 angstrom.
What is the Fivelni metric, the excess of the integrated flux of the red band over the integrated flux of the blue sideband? -10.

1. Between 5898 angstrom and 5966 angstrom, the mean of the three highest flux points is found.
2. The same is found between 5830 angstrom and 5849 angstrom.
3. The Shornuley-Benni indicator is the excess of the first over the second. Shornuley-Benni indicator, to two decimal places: -0.33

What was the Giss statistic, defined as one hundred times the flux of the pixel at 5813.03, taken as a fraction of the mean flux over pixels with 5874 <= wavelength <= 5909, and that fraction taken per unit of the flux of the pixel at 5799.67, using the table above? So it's 31.0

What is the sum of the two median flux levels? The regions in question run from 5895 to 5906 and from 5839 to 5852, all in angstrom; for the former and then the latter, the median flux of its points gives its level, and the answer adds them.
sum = 7.5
